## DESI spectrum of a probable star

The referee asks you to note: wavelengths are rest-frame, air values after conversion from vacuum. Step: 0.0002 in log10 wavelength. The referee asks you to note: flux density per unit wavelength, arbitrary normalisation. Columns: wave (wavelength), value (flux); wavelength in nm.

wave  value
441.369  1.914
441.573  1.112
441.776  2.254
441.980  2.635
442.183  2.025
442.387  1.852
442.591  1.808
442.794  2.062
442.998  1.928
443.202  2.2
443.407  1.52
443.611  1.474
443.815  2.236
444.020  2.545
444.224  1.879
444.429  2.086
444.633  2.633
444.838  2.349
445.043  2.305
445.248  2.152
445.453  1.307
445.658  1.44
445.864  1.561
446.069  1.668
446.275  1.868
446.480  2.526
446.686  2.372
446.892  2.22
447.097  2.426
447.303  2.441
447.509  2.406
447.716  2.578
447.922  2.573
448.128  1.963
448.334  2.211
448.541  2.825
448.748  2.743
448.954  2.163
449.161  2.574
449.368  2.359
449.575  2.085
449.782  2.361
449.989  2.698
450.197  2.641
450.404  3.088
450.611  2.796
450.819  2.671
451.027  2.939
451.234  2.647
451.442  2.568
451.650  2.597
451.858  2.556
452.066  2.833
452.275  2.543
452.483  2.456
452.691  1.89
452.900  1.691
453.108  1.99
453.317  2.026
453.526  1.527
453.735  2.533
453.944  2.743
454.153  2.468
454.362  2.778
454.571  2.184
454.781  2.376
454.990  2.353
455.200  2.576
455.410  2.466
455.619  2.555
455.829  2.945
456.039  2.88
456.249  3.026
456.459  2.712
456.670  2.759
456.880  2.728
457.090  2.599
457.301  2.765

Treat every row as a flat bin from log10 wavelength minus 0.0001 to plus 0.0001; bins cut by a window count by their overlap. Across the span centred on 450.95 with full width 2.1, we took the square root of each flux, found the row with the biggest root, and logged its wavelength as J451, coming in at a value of 450.404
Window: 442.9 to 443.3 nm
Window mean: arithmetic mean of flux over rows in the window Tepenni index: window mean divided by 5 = 0.413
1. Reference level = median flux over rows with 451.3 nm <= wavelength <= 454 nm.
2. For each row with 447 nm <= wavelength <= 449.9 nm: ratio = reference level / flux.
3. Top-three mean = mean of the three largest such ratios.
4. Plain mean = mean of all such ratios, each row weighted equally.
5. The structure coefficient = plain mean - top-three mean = -0.16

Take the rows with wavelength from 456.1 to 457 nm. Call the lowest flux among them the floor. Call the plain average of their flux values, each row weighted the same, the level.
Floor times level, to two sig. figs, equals 7.6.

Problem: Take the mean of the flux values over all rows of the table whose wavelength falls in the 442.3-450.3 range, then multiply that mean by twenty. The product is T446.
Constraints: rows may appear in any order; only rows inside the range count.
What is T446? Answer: 43.6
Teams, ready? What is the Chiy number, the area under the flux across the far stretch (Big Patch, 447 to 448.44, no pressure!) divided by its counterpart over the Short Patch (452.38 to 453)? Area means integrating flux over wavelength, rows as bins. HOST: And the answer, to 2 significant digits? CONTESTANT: 2.7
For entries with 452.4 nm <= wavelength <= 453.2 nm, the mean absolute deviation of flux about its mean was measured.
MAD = 0.22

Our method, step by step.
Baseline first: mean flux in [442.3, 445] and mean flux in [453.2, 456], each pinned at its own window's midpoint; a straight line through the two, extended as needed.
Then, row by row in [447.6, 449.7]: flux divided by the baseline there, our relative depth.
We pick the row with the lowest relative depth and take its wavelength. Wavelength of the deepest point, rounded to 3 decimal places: 448.128 nm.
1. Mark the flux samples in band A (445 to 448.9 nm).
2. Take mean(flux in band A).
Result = 2.19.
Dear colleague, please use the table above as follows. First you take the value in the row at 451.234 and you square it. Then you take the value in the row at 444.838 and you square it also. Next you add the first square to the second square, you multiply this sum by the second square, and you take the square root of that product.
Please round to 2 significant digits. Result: 8.3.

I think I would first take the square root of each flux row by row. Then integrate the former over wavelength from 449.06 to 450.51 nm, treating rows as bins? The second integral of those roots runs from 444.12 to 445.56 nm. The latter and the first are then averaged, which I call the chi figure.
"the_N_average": 2.19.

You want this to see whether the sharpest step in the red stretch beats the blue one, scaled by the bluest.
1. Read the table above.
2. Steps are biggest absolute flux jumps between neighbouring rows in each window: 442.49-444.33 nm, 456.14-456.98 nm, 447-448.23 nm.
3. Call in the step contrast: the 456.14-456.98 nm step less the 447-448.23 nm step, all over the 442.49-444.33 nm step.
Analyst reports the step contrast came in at -0.39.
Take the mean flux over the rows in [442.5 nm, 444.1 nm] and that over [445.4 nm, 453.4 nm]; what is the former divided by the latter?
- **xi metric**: 0.84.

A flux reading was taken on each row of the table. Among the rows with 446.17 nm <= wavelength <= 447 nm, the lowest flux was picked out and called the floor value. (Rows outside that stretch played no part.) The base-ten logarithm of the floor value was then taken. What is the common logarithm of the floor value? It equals 0.27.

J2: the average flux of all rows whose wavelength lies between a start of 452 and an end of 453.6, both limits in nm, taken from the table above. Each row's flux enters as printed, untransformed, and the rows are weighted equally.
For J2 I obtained 2.1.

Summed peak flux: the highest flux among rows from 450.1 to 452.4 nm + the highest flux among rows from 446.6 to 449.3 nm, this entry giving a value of 5.91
